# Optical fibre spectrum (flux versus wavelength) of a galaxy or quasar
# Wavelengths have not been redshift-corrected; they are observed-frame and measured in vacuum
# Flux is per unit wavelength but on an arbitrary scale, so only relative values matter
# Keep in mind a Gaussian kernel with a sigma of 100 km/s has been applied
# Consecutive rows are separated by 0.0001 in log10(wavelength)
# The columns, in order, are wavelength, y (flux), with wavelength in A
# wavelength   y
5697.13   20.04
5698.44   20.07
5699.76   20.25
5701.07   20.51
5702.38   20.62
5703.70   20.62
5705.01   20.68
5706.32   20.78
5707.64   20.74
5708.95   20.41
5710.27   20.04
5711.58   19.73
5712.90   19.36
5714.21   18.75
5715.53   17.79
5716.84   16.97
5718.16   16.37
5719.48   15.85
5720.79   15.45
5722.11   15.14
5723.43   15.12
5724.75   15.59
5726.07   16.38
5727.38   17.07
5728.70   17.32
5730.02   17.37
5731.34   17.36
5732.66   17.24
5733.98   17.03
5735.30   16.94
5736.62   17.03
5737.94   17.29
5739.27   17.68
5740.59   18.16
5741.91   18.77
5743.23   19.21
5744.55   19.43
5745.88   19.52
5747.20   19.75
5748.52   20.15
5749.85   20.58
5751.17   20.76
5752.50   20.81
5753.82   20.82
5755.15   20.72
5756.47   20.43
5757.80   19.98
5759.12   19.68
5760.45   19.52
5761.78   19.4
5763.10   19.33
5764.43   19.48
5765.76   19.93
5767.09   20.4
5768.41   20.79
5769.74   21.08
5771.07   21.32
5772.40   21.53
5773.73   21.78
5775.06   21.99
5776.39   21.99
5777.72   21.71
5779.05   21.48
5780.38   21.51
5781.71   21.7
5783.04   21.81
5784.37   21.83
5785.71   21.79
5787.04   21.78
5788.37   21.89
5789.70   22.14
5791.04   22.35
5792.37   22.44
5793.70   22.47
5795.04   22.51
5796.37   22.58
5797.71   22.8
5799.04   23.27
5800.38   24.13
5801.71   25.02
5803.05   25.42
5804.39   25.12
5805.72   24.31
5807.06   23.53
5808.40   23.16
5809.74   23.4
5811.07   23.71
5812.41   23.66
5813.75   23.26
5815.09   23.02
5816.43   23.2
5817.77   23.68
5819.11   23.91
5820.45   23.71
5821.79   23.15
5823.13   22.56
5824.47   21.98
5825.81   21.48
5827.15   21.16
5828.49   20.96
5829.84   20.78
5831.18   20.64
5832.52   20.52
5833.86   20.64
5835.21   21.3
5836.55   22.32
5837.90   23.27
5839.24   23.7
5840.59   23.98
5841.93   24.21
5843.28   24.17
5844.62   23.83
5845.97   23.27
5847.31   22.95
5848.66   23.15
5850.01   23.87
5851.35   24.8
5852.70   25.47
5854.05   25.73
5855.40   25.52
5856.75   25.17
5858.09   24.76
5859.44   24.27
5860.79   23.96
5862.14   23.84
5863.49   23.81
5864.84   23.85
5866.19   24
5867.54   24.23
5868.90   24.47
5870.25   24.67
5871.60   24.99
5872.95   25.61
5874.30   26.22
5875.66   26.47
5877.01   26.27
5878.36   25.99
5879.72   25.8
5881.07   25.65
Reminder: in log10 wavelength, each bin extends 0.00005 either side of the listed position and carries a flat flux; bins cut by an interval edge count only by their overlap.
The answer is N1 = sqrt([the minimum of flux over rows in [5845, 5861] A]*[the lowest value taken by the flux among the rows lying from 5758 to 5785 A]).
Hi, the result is 21.1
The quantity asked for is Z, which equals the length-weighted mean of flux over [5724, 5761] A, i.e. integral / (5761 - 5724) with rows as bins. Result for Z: 18.7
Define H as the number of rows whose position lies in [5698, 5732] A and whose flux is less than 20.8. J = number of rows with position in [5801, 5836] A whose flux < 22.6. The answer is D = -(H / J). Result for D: -2.6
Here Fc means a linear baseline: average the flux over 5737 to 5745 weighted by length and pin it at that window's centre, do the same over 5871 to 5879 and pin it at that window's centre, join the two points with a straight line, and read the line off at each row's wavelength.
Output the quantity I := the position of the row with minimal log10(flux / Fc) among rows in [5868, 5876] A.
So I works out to 5868.90 A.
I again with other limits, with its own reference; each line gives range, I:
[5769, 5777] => 5769.74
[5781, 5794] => 5787.04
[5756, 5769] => 5763.10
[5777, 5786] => 5785.71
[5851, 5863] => 5862.14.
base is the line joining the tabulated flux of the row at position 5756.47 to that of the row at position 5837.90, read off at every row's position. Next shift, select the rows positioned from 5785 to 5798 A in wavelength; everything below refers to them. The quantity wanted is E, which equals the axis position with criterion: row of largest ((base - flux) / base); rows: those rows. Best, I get 5787.04 A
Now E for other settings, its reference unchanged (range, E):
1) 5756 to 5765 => 5763.10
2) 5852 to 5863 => 5862.14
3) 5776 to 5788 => 5780.38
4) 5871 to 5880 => 5871.60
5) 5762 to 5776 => 5763.10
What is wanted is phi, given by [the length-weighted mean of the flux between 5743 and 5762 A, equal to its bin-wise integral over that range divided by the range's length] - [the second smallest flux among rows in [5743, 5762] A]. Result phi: 0.7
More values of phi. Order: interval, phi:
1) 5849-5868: 0.7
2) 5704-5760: 3.4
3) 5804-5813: 0.4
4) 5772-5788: 0.2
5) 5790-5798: 0.0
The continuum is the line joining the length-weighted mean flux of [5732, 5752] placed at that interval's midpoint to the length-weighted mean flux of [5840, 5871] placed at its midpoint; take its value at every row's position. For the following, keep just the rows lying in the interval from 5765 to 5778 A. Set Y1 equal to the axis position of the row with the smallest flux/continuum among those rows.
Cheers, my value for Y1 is 5765.76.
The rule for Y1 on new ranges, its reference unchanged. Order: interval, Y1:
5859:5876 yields 5864.84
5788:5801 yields 5788.37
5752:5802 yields 5763.10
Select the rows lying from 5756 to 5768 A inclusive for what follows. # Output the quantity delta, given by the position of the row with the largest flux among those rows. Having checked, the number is 5756.47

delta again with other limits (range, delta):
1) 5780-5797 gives 5796.37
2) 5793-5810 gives 5803.05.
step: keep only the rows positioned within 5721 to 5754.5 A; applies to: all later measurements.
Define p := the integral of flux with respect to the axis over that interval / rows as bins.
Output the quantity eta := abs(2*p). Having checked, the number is 1210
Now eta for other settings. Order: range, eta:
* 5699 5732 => 1205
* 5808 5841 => 1485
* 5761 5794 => 1409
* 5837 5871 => 1645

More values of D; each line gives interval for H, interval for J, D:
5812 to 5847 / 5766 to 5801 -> -0.2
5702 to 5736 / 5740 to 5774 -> -1.0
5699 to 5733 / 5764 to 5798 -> -1.0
